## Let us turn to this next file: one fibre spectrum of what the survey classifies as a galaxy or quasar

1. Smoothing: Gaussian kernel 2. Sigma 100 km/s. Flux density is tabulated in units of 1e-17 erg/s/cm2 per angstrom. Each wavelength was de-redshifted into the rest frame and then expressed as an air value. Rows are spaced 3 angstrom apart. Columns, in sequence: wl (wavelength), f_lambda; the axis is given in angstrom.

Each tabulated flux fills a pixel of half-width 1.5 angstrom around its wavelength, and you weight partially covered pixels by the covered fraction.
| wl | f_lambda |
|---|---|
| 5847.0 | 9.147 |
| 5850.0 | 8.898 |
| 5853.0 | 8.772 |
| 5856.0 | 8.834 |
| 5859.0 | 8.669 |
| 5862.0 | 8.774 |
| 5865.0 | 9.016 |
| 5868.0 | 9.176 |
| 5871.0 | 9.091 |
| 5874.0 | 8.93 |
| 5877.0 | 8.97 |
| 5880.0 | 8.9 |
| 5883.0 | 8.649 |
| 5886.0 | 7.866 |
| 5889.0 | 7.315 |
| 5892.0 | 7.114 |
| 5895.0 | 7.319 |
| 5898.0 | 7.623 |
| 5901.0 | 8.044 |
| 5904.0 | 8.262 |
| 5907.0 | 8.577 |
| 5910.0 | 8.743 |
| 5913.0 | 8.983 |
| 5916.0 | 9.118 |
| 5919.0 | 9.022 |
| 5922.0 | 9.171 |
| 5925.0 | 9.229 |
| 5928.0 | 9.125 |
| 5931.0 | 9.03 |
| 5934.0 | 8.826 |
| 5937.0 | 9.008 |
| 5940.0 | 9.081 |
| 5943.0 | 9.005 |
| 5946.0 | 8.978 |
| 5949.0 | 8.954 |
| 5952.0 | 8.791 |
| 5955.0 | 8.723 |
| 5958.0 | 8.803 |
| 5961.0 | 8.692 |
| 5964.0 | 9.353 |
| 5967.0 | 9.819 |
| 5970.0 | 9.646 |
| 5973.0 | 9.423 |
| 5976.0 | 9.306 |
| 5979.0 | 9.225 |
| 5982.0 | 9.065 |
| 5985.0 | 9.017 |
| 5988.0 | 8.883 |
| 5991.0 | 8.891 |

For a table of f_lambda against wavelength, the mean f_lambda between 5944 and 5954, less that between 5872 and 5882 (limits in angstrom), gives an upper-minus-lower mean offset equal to 0.0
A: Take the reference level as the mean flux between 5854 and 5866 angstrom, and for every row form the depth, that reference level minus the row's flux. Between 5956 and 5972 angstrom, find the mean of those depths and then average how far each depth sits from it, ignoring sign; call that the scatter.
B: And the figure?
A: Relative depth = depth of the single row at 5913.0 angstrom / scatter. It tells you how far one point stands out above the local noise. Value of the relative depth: -0.4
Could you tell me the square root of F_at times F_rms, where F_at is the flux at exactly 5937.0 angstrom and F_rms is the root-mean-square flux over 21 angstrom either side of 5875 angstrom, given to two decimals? 8.75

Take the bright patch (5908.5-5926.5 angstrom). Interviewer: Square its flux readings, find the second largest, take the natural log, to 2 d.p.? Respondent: 4.43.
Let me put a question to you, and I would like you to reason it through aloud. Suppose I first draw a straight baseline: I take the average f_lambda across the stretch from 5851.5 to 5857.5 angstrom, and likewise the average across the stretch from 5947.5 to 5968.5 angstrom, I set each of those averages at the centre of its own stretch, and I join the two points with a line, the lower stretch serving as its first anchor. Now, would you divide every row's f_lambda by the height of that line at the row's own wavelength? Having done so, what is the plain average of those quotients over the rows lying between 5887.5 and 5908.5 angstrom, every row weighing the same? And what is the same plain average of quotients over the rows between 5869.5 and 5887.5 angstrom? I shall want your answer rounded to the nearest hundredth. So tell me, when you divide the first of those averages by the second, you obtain 0.88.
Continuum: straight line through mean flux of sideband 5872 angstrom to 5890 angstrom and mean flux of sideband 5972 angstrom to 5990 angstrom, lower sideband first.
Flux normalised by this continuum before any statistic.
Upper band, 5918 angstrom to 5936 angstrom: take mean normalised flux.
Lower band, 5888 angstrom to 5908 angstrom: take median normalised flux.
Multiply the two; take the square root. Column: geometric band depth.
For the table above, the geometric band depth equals 0.96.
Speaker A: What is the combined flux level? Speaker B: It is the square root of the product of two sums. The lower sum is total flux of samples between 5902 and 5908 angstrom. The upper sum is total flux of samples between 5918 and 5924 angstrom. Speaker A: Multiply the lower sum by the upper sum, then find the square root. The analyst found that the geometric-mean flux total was 17.5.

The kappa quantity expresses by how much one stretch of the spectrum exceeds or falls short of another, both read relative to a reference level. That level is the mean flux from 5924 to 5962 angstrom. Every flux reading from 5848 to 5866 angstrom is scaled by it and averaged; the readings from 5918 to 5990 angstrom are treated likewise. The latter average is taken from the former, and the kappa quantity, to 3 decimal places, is -0.029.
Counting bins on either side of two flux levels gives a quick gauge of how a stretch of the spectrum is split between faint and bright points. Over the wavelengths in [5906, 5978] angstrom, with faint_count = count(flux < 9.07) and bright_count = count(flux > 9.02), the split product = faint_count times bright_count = 168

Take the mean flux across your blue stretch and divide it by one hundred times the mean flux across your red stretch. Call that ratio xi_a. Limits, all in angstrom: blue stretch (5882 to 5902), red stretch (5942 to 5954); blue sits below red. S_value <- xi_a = 0.0086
